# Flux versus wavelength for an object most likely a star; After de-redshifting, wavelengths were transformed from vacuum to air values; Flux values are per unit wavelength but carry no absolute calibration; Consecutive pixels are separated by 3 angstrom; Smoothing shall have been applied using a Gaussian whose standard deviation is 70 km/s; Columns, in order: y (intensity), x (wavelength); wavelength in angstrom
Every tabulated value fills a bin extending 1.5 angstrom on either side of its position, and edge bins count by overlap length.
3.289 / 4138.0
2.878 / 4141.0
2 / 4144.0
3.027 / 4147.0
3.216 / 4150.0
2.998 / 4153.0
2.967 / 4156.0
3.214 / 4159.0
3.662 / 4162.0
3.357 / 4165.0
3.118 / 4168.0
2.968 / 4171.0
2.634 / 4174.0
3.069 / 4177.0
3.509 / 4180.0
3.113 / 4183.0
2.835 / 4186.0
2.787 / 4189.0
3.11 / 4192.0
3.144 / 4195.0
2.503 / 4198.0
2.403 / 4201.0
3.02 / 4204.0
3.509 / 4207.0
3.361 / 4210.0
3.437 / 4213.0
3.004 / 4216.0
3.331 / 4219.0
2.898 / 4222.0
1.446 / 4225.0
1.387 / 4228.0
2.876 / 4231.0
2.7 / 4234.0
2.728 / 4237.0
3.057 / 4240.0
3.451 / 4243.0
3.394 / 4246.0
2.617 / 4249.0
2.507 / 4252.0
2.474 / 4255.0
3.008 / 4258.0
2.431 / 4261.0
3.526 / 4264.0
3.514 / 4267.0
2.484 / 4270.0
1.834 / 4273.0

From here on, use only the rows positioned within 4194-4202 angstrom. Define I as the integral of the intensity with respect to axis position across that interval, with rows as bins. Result 21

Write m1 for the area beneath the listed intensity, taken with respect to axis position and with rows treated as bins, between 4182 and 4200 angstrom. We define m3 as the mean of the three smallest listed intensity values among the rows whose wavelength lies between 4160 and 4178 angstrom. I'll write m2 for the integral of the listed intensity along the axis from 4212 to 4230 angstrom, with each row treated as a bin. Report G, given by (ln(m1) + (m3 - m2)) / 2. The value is -19.7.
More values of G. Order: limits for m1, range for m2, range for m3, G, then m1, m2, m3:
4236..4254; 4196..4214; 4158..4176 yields -23.8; 53.1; 55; 2.9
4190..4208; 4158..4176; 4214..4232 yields -25.5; 52.7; 57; 1.9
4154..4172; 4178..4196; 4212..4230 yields -24.7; 57.9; 55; 1.9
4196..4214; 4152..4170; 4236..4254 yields -25.7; 54.6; 58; 2.6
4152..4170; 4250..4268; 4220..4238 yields -23.0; 57.9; 52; 1.8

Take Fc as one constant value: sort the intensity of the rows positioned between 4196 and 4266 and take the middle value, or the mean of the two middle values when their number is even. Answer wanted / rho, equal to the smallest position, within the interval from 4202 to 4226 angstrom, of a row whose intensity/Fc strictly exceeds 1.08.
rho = 4207.0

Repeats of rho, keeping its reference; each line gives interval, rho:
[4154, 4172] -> 4159.0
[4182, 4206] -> 4195.0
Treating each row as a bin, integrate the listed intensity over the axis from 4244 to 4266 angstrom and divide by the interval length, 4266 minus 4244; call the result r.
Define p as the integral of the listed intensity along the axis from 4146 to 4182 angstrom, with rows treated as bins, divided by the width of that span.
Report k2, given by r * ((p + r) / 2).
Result 8.7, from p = 3.15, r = 2.880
